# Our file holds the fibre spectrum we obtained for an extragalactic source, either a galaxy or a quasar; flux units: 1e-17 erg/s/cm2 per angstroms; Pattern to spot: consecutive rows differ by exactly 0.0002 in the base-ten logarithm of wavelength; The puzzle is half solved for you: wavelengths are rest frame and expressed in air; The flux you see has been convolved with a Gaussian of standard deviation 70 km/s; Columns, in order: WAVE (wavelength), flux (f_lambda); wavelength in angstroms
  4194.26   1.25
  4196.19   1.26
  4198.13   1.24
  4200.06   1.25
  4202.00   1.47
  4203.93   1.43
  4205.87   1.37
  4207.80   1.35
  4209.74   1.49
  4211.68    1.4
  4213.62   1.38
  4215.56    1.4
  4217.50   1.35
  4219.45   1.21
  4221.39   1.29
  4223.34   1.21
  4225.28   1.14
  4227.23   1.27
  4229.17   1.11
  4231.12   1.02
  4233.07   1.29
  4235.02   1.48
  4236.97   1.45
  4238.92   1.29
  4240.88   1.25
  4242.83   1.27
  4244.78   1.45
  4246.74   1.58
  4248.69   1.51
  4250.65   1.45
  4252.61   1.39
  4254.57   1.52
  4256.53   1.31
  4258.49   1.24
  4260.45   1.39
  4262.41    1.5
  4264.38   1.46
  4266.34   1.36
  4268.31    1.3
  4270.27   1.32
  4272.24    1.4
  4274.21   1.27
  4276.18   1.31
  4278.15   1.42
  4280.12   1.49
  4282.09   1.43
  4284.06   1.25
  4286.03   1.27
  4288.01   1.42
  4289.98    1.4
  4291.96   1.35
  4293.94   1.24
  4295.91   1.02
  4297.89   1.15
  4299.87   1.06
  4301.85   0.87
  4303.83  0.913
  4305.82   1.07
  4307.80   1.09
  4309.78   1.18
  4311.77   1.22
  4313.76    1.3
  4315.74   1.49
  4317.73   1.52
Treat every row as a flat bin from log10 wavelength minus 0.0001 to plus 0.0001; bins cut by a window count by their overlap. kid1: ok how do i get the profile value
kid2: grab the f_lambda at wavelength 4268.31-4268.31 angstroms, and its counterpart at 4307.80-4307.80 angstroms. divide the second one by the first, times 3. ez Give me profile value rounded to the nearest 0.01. 2.52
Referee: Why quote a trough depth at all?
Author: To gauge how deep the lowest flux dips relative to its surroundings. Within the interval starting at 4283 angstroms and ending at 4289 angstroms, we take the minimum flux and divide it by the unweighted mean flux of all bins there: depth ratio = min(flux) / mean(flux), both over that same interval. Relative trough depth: 0.95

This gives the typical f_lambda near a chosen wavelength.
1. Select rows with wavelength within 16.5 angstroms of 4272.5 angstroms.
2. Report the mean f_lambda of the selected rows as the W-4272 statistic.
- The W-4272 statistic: 1.36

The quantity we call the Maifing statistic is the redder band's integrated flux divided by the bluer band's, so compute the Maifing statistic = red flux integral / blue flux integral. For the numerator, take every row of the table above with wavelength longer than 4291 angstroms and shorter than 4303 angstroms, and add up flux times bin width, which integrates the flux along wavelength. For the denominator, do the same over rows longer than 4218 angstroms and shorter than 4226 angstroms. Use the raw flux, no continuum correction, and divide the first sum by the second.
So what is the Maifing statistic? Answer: 1.4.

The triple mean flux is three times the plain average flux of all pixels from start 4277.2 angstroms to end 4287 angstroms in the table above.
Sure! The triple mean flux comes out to 4.12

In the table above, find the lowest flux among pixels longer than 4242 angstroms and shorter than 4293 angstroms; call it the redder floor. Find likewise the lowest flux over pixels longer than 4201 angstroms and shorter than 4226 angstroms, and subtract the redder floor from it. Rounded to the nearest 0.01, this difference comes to -0.10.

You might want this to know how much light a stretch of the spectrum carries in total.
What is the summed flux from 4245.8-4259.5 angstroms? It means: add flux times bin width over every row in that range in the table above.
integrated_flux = 19.6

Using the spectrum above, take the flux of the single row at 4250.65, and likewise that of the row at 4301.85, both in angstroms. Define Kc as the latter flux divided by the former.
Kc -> 0.60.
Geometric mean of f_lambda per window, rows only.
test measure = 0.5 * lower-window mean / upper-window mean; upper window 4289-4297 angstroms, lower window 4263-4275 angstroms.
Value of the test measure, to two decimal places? 0.54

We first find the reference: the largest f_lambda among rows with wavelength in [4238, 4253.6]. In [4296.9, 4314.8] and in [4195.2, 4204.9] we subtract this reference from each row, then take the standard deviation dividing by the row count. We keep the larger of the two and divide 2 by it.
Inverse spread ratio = 15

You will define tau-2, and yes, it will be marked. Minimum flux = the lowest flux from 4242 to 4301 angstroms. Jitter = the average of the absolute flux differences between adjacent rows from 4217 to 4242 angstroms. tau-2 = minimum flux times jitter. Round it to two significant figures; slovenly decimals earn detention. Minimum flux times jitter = 0.12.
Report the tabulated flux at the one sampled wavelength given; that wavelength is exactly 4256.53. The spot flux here 1.31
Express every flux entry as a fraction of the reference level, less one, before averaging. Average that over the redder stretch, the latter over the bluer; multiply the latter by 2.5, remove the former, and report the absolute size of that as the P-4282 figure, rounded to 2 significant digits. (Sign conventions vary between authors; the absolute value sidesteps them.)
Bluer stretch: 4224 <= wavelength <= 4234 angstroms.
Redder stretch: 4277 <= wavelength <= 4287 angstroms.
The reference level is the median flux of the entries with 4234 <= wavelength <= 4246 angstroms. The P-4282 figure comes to 0.37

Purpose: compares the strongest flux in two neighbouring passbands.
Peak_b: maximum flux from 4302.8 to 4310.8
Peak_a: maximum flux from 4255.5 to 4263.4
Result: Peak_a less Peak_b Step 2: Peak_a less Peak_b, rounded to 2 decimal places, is 0.32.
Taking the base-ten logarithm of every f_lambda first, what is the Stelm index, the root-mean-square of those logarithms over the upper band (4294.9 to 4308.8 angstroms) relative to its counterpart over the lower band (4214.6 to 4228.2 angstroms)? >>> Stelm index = 0.39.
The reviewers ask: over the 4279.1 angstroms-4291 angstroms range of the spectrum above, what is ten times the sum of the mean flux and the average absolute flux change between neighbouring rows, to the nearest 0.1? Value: 14.6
